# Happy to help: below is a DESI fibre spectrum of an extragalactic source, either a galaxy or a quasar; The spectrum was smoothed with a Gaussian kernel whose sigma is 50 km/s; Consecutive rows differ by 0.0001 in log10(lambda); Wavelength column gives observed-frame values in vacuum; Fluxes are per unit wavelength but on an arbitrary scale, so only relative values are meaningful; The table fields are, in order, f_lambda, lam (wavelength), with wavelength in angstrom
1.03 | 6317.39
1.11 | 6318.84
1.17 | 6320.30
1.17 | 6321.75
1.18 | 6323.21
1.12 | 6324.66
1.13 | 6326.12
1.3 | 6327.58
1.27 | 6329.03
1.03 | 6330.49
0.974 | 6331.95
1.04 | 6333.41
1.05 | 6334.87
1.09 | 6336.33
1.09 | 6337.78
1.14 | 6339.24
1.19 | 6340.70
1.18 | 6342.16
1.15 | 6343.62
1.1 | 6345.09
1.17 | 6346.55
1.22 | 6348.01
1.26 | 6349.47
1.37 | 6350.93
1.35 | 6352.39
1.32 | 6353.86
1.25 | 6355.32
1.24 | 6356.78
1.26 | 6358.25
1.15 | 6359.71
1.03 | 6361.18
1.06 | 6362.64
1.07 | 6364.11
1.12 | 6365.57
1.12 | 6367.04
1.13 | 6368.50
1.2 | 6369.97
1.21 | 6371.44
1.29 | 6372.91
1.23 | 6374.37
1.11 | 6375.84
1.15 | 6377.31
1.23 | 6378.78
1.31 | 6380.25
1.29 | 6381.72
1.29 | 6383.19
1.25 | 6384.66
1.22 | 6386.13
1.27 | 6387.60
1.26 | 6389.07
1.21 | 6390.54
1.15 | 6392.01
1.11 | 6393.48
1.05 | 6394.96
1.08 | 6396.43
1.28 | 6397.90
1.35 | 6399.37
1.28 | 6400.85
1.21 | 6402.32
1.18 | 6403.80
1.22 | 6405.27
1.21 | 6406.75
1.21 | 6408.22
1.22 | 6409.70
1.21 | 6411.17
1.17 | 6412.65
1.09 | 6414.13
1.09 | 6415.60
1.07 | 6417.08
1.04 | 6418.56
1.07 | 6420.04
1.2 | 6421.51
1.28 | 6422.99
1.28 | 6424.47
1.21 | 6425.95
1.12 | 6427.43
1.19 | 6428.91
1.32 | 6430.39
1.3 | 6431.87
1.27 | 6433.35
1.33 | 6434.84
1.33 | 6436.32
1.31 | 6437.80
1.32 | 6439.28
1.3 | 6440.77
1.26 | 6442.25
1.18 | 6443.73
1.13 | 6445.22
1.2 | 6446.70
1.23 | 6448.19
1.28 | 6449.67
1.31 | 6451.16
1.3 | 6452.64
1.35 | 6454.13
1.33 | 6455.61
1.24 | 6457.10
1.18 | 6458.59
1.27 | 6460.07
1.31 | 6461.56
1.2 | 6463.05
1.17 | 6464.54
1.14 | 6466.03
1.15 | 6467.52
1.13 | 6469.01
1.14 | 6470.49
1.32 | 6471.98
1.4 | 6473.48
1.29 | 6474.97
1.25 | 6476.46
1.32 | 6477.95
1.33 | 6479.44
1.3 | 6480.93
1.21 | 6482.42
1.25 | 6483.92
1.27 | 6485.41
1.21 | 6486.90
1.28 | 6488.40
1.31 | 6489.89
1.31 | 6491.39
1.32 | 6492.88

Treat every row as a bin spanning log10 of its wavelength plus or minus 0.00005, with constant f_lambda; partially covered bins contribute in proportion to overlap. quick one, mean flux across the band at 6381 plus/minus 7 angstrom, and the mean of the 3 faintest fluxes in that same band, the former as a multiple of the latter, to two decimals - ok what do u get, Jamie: 1.06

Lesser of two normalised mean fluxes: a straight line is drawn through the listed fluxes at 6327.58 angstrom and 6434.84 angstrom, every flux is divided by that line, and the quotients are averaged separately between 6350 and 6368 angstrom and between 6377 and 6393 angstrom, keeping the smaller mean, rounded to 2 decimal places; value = 0.91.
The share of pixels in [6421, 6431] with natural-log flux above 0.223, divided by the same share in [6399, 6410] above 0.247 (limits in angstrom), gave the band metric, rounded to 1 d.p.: 3.4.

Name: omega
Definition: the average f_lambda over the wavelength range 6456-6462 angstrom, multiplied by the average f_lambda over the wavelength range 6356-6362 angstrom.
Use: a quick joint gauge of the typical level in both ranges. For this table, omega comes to 1.46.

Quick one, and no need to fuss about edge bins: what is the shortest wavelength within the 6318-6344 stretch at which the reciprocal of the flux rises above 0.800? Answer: 6318.84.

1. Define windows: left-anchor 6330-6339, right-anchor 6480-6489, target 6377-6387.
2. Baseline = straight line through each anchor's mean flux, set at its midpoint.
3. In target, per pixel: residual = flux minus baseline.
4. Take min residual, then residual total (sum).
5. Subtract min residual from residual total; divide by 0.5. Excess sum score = 1.8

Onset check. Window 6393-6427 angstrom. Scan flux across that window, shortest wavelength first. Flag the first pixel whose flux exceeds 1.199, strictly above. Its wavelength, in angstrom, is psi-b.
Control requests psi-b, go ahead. 6397.90 angstrom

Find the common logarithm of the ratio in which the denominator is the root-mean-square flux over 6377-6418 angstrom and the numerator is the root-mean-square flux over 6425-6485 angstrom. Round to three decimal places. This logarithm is 0.018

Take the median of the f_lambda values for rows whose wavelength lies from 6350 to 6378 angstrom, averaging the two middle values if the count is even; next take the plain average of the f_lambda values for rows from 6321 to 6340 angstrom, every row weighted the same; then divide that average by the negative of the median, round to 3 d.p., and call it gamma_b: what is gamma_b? -0.935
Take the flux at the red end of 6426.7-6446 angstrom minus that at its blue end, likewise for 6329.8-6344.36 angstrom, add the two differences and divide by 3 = 0.04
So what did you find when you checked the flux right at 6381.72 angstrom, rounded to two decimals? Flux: 1.29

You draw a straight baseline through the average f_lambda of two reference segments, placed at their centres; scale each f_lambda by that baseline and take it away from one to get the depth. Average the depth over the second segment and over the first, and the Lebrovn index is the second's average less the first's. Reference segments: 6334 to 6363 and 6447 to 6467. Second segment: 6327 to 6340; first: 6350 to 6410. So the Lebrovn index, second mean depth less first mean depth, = 0.06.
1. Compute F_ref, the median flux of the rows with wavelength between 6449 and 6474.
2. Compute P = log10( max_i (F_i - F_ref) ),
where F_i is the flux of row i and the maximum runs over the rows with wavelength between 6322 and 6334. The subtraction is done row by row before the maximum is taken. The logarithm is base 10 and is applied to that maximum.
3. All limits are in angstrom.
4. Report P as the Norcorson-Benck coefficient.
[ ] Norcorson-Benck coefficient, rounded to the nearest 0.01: -1.52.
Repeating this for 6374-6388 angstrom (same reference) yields -1.40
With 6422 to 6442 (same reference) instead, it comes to -1.22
